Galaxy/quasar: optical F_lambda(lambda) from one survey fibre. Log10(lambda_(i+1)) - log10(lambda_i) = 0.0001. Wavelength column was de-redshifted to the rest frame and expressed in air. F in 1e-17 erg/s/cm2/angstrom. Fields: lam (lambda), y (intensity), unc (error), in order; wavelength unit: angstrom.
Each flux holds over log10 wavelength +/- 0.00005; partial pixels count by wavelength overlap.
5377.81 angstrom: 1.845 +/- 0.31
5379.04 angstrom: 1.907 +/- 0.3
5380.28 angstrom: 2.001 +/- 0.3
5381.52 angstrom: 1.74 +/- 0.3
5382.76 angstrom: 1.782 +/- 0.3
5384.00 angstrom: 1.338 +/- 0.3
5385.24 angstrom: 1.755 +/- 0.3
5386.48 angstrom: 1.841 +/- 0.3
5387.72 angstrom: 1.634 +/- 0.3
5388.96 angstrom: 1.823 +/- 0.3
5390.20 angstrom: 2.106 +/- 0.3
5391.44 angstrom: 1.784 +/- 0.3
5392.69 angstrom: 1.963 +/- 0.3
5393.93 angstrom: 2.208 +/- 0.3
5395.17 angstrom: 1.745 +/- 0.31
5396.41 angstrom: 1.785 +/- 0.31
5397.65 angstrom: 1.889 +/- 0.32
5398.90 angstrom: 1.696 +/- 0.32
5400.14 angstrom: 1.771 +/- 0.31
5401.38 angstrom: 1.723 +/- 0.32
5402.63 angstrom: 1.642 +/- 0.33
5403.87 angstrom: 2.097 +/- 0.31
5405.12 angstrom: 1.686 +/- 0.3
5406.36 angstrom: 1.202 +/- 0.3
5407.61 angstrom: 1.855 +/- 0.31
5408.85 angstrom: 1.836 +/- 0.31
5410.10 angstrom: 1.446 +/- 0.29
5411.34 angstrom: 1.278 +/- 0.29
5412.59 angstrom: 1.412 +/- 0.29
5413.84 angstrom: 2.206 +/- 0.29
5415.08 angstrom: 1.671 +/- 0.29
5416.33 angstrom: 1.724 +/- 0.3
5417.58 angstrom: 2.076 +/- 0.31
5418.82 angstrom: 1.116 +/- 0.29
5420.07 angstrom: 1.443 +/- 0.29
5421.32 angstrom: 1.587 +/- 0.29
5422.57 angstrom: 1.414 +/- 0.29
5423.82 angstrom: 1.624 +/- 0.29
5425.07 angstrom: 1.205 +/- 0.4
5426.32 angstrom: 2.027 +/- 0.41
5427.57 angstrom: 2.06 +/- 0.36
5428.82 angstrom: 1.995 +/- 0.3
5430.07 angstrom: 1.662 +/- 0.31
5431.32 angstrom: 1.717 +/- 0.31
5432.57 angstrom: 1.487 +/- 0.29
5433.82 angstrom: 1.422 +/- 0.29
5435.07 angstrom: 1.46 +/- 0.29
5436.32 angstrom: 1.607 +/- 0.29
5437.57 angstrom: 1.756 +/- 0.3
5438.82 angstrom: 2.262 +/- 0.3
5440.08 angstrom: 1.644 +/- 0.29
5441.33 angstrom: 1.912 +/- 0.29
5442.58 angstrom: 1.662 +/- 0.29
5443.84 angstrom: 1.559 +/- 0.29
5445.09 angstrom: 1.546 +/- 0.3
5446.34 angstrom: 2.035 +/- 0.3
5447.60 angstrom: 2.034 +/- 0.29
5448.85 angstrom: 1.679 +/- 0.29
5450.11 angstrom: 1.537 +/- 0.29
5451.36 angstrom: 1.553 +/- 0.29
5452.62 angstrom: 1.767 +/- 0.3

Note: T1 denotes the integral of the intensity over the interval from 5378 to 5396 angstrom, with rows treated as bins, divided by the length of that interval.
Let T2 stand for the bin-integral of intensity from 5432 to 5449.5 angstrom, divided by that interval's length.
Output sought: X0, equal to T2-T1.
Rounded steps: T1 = 1.83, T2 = 1.72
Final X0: -0.11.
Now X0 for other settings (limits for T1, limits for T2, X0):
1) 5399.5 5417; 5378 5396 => 0.15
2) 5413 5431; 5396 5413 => -0.03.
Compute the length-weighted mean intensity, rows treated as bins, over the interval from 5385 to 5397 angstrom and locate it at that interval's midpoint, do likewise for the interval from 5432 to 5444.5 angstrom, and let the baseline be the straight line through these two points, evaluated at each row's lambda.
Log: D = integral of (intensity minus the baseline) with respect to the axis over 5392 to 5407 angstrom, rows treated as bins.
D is -0.75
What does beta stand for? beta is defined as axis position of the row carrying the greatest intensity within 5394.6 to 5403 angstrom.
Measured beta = 5397.65 angstrom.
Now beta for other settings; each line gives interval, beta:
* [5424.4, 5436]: 5427.57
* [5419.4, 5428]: 5427.57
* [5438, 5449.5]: 5438.82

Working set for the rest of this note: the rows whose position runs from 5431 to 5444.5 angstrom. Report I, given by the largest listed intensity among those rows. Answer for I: 2.262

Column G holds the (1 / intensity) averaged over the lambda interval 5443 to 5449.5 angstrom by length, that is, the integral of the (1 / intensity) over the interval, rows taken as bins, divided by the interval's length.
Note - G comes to 0.574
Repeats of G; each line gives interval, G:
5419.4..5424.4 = 0.663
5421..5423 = 0.670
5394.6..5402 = 0.567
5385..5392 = 0.551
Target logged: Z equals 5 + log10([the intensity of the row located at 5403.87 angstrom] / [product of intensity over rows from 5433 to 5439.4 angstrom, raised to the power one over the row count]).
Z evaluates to 5.10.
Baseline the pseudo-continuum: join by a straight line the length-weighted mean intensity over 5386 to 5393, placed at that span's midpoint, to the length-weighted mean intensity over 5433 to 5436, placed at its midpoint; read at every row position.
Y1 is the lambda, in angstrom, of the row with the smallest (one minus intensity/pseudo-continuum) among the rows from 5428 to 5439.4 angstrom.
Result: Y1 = 5438.82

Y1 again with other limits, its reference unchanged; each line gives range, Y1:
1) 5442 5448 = 5447.60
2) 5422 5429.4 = 5427.57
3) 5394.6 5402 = 5397.65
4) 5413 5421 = 5413.84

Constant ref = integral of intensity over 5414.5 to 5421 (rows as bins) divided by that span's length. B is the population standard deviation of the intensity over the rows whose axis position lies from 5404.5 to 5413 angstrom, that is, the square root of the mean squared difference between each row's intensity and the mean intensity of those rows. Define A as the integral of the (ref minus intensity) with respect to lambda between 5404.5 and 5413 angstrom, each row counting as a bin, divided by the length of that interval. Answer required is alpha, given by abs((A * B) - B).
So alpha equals 0.23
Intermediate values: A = 0.07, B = 0.24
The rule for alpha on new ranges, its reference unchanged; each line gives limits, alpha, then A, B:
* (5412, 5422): 0.35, -0.05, 0.33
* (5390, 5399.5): 0.22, -0.28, 0.17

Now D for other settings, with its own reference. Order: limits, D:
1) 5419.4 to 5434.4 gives -1.31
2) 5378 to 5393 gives -1.30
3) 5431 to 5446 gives -0.02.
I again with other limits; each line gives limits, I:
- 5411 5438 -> 2.206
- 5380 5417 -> 2.208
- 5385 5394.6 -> 2.208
